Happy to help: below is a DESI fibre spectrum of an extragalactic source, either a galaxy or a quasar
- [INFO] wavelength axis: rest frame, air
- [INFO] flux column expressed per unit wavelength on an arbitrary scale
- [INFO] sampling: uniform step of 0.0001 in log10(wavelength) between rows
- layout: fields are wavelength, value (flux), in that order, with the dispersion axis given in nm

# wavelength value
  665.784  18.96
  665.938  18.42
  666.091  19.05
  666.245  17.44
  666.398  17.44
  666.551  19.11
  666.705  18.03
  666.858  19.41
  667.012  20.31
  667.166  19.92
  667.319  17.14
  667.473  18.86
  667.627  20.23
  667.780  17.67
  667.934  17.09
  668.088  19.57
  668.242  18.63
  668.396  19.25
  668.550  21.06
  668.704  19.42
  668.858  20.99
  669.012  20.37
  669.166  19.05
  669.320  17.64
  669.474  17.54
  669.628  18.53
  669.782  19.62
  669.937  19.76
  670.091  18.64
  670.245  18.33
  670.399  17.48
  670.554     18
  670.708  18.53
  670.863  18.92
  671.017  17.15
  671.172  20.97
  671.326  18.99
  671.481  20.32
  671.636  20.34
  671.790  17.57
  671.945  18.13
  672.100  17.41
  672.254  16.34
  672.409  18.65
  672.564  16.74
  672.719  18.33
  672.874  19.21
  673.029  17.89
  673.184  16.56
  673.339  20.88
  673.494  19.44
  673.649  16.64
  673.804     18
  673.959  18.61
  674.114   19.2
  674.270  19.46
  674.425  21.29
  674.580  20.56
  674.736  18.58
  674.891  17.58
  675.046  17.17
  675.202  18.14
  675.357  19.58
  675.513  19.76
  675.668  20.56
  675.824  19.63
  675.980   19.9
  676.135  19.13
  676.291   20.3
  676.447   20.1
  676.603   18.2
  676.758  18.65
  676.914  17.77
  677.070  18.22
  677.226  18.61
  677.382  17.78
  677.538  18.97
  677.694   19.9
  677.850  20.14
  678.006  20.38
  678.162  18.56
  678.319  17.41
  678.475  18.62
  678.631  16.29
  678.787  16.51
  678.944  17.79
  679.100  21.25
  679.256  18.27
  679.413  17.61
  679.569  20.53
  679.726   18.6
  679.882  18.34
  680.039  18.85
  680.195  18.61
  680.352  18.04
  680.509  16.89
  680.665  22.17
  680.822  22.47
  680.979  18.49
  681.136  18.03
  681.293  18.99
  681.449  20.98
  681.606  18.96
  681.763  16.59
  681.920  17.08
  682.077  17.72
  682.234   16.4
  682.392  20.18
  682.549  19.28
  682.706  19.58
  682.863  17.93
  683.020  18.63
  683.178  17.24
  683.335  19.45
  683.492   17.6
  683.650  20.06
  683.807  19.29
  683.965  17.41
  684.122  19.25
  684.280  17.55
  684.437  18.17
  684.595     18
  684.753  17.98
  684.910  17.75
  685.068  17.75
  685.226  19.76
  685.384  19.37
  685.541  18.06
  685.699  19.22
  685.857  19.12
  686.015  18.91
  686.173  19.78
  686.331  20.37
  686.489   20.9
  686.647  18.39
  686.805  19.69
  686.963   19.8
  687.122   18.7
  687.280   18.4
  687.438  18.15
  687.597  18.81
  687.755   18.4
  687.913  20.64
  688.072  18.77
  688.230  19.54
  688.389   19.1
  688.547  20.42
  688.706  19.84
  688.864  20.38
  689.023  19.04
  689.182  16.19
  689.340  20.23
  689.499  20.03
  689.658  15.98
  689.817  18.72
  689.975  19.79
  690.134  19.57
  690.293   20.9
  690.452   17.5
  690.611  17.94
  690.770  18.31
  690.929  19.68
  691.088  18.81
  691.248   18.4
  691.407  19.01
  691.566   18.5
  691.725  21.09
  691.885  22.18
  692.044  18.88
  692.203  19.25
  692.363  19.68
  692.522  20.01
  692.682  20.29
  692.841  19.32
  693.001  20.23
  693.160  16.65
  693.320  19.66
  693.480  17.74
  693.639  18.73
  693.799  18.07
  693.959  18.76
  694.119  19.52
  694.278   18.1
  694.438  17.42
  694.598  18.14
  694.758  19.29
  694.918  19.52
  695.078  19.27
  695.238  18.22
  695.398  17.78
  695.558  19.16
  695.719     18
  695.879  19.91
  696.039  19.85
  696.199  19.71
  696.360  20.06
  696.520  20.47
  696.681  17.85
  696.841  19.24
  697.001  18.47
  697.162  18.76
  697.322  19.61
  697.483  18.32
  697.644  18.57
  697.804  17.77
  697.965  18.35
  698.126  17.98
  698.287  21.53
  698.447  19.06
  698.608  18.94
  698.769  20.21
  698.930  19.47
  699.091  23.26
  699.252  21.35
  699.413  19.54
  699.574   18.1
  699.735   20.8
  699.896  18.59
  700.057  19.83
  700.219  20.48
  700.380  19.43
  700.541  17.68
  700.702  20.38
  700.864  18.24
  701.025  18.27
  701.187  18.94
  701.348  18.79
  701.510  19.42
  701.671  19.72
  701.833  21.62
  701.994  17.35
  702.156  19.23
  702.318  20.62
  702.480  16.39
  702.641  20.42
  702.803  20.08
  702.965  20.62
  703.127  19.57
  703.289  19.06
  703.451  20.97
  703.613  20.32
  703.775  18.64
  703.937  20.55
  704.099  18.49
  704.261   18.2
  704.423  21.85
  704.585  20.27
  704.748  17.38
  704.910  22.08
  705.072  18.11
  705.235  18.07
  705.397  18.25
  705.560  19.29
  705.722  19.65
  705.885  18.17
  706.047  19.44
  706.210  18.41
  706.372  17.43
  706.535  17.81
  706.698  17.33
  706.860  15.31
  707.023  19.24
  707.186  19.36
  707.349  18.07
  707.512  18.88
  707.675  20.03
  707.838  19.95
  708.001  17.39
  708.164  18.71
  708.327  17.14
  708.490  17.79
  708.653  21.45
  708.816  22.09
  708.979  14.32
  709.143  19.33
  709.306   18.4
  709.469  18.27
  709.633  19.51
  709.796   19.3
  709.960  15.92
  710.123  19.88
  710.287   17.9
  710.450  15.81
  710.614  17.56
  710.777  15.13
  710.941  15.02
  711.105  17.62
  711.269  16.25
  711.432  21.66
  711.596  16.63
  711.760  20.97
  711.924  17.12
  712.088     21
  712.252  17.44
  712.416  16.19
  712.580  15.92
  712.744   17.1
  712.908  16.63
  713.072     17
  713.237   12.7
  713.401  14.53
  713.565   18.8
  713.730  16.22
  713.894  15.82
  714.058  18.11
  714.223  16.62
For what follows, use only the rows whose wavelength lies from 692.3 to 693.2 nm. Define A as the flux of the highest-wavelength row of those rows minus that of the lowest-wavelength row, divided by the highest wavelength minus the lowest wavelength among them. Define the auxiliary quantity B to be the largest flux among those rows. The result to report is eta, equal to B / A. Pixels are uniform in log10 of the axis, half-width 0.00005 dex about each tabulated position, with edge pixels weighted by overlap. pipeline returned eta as -5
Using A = -3.8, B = 20.29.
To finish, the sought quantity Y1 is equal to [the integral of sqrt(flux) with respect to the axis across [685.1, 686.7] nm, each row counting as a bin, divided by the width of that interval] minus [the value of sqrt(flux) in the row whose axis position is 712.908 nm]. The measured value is 0.321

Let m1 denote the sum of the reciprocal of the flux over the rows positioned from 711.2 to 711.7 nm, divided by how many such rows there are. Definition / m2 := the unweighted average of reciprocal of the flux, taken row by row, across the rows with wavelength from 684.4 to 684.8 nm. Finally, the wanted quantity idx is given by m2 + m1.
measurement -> 0.111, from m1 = 0.0559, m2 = 0.0554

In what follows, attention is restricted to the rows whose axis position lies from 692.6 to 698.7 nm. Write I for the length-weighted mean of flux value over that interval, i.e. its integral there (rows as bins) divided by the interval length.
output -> 18.9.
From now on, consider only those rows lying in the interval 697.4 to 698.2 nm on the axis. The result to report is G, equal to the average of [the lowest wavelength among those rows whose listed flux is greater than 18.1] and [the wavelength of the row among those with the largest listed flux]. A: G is 697.56 nm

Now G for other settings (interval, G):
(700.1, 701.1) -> 700.22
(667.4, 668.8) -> 668.01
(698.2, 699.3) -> 698.69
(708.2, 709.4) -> 708.73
